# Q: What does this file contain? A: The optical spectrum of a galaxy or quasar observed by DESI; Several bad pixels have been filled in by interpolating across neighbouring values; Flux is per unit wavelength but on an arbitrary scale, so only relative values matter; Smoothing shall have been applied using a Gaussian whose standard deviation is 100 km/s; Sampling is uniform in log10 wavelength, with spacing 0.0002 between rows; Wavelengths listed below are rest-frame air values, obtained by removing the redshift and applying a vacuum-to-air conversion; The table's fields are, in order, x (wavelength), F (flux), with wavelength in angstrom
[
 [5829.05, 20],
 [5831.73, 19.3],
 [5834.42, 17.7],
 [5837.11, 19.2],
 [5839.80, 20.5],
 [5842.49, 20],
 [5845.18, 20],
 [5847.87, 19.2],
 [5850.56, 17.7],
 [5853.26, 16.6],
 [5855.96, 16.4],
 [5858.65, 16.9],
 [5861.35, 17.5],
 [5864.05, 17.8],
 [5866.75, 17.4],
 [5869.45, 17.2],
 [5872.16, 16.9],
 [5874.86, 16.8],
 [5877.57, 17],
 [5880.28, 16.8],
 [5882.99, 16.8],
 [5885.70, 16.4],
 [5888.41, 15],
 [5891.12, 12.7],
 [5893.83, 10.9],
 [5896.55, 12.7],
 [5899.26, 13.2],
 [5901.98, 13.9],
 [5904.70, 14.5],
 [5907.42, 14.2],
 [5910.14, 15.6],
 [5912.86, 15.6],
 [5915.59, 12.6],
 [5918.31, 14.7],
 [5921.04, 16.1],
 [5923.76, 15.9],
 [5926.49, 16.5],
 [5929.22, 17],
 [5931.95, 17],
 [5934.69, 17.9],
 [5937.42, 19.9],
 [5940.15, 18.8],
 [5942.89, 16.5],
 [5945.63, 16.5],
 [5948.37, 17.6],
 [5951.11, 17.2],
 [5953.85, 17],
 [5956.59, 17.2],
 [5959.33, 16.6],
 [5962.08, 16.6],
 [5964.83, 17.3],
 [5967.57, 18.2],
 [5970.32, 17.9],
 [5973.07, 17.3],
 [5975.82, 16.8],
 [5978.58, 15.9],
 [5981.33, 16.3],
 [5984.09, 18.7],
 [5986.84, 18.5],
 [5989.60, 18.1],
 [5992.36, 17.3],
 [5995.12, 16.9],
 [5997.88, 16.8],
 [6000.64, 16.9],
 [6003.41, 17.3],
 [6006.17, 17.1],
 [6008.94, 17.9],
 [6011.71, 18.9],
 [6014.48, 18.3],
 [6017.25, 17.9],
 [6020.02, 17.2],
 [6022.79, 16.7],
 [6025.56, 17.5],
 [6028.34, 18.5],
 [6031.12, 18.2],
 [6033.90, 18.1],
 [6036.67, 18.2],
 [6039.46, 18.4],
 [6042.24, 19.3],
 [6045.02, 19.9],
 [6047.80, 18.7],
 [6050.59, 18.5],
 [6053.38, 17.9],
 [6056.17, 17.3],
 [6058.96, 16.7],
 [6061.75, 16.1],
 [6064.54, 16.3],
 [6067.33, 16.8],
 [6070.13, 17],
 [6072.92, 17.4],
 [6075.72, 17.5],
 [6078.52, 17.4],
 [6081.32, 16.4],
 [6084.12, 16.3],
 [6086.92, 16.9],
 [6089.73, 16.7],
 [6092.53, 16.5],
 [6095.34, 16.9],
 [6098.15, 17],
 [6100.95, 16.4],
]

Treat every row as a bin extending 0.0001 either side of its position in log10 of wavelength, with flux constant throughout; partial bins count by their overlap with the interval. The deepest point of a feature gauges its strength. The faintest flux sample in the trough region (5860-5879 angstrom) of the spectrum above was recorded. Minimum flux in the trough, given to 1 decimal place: 16.8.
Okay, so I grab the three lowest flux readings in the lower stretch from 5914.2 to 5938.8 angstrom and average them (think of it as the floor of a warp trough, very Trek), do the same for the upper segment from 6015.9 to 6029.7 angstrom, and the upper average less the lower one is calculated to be 2.7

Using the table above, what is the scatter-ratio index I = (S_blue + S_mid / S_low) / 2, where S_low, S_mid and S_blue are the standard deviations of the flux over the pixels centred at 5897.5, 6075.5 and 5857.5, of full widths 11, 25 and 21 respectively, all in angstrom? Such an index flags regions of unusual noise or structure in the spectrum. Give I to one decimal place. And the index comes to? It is 0.6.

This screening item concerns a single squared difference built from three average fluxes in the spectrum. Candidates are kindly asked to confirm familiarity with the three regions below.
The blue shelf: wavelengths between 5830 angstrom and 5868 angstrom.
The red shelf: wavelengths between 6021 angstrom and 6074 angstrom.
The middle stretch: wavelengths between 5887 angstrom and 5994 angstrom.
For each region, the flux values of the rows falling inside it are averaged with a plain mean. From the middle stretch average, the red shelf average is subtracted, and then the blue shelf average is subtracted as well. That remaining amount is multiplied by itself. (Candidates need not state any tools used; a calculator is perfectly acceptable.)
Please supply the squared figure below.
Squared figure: 394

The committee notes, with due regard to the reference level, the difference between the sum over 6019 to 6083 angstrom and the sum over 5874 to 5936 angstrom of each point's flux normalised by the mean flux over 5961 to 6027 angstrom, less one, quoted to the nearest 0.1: 3.2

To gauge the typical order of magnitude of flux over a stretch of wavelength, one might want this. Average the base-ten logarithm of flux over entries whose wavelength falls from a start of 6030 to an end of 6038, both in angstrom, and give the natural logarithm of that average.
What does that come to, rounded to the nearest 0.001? 0.231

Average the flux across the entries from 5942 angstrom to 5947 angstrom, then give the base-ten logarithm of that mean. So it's 1.22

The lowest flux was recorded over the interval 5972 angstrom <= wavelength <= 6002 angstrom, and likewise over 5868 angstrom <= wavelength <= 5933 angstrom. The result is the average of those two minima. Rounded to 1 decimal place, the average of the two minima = 13.4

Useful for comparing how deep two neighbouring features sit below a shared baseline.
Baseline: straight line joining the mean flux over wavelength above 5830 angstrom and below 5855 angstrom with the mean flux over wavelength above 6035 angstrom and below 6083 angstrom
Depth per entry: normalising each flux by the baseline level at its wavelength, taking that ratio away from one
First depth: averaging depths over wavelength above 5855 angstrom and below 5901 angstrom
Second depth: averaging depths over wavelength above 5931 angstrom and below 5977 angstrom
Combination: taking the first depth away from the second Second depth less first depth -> -0.11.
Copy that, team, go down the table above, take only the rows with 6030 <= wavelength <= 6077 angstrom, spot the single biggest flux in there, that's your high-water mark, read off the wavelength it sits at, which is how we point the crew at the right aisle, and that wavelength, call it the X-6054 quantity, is 6045.02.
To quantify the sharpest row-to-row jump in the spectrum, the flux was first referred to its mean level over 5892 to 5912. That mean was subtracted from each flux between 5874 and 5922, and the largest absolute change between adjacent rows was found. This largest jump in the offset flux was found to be 3.00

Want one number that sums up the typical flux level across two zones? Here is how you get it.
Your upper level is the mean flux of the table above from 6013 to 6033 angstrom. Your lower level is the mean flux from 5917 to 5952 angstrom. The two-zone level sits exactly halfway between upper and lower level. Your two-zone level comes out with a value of 17.4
